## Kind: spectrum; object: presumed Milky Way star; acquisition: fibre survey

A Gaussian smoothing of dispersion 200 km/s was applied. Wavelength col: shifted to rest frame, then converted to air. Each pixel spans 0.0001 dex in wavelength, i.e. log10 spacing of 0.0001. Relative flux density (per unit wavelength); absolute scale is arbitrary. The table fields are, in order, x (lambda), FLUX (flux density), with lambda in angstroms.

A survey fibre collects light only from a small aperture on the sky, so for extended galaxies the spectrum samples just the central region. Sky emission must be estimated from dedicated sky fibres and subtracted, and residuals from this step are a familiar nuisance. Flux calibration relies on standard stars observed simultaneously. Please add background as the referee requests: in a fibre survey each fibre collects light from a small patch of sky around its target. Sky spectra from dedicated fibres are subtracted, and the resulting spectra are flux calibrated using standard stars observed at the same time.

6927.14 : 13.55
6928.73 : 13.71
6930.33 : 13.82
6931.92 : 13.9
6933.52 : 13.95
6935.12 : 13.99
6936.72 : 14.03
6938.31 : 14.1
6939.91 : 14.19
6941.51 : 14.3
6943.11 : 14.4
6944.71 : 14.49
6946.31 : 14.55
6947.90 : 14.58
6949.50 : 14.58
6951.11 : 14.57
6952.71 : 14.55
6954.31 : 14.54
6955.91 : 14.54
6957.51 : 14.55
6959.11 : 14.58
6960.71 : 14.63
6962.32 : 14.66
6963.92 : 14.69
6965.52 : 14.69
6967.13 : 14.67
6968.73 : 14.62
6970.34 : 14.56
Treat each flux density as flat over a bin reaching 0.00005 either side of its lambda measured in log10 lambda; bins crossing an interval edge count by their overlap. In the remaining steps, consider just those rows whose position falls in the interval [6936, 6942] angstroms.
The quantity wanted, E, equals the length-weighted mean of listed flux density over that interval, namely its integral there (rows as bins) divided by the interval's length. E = 14.2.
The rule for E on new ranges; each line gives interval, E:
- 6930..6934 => 13.9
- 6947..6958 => 14.6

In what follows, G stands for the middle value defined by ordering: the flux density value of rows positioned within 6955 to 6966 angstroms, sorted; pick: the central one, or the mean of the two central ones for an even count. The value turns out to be 14.6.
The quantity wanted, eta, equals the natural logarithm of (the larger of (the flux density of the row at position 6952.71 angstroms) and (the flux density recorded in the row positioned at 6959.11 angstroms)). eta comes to 2.68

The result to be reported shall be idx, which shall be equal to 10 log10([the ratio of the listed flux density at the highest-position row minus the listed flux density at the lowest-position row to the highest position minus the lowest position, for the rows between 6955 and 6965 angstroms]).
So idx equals -17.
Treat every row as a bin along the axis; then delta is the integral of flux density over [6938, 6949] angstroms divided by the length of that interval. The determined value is 14.4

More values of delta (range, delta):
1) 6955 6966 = 14.6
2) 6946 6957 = 14.6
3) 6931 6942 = 14.1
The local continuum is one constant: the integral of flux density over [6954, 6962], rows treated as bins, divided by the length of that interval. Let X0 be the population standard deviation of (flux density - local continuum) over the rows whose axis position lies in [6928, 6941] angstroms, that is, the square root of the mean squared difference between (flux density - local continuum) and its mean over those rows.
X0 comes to 0.14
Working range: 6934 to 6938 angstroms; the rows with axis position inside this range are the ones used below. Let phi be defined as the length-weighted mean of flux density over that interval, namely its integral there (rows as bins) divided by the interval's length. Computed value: 14.0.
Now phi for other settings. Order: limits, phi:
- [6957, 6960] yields 14.6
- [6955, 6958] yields 14.6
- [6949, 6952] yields 14.5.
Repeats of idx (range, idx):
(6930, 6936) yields -14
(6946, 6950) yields -20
